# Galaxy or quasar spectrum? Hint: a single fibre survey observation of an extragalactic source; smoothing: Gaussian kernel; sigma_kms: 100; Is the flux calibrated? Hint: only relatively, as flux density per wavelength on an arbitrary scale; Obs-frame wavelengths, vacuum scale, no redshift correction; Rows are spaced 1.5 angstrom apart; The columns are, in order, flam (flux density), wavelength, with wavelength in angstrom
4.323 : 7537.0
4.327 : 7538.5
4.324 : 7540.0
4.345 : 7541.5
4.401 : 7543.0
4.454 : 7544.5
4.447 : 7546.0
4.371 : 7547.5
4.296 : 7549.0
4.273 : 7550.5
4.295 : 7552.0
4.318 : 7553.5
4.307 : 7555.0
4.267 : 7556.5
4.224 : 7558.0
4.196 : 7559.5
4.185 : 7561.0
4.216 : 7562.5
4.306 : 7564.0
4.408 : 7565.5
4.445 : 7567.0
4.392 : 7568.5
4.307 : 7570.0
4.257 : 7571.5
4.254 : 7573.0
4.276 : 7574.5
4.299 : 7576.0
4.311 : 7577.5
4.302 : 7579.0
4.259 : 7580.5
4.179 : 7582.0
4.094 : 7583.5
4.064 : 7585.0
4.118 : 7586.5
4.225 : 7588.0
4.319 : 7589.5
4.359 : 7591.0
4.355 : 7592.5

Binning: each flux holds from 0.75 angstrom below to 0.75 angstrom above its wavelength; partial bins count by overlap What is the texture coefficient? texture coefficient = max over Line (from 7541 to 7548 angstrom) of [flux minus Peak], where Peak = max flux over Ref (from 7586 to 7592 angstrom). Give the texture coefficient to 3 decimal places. 0.095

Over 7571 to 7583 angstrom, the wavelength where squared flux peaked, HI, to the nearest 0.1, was 7577.5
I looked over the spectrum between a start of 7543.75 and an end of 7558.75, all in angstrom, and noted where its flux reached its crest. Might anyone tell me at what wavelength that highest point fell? 7544.5 angstrom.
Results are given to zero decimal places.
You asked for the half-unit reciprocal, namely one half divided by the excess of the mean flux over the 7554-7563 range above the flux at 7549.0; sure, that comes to -8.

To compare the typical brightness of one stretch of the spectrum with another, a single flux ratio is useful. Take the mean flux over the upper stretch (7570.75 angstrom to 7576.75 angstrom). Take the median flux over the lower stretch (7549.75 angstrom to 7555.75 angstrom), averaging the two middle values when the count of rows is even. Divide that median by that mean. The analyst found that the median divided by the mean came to 1.01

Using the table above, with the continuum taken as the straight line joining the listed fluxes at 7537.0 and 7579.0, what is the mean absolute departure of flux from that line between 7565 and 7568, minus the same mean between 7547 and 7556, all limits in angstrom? 0.09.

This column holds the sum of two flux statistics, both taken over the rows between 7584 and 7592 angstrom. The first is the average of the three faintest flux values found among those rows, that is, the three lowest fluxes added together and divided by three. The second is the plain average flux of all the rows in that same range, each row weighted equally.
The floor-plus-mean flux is 8.35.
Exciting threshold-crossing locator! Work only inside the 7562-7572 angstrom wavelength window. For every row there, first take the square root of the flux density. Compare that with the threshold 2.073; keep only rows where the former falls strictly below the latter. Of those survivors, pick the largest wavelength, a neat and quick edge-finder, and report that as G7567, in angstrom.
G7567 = 7571.5 angstrom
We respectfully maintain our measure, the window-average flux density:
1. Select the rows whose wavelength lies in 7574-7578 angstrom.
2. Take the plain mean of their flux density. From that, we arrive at 4.30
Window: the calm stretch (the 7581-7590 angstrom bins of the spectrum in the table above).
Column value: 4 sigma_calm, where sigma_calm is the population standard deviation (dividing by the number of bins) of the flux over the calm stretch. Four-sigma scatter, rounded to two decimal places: 0.35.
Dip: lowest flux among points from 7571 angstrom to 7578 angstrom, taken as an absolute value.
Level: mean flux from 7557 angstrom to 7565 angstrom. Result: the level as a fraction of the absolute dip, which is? 0.99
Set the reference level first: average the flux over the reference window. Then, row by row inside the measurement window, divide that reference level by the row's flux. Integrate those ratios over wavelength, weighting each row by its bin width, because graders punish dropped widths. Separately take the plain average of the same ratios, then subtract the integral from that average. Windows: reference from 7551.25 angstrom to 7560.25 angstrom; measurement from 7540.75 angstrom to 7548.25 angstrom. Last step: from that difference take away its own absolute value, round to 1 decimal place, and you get -12.6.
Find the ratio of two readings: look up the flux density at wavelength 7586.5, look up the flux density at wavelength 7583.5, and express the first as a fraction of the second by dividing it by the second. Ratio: 1.01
